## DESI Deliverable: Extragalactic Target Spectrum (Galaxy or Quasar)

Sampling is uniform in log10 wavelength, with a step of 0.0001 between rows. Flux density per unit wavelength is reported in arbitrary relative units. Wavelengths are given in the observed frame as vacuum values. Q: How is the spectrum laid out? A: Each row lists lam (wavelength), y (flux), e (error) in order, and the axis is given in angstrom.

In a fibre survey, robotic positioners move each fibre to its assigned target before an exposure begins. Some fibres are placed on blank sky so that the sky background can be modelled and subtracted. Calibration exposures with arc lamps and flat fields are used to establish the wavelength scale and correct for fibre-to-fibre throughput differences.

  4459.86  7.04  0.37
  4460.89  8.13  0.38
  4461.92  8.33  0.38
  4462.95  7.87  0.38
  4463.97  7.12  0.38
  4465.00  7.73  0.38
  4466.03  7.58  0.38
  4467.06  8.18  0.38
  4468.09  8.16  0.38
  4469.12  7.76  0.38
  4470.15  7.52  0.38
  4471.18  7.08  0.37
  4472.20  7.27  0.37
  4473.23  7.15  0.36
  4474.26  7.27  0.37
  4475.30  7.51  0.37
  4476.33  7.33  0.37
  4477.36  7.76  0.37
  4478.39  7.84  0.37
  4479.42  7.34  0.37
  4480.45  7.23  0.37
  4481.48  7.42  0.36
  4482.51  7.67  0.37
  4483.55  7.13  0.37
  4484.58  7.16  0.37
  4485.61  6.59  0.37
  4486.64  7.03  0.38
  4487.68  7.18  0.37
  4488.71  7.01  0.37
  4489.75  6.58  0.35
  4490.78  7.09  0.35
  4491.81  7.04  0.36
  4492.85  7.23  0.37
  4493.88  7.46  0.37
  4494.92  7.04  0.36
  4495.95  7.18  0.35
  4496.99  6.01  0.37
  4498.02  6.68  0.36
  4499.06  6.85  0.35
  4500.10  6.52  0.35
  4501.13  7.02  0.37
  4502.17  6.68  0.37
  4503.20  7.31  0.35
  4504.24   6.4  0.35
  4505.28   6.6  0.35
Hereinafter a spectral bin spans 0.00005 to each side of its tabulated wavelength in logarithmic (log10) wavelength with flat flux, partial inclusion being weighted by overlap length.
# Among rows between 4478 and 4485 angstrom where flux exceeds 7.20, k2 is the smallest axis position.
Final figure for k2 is 4478.39 angstrom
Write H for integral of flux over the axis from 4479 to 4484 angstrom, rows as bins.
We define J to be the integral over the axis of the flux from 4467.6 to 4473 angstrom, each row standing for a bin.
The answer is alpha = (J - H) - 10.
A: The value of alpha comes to -6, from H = 37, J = 41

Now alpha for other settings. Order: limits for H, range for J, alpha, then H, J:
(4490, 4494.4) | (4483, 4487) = -14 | 32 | 28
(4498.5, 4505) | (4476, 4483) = -1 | 44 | 53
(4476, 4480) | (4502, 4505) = -20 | 30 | 20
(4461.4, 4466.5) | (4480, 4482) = -35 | 39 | 15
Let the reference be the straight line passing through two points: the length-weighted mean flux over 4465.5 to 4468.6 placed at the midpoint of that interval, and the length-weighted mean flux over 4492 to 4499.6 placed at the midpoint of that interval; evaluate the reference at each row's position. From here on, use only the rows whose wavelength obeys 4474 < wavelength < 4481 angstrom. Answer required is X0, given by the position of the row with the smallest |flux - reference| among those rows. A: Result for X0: 4475.30 angstrom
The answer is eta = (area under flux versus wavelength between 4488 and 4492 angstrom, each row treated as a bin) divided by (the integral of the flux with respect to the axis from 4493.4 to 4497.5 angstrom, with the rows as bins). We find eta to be 0.98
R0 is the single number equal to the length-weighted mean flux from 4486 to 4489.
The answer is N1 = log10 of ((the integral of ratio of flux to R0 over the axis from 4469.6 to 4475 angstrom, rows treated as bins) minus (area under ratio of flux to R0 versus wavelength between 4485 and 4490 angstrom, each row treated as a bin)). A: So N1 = -0.2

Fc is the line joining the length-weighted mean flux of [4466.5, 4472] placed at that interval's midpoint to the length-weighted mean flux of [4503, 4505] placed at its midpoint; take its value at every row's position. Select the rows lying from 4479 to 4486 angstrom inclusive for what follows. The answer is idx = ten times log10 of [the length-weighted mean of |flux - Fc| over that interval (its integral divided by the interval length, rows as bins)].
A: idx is -6.5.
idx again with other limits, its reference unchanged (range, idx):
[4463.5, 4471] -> -5.1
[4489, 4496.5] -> -6.7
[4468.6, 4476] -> -5.6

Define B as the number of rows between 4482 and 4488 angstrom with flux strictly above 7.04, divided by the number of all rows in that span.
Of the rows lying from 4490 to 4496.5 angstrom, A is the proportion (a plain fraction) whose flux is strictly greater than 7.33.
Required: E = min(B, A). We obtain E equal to 0.17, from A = 0.17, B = 0.7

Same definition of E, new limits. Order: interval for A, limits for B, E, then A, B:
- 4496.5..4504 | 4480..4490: 0.00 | 0.00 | 0.6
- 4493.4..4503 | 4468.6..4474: 0.11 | 0.11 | 1.0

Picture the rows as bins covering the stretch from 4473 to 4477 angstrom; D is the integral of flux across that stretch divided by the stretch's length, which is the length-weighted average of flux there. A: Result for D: 7.3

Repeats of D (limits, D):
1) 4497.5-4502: 6.8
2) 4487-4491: 6.9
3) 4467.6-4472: 7.6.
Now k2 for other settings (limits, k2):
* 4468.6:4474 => 4469.12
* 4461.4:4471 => 4461.92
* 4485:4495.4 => 4492.85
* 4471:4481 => 4472.20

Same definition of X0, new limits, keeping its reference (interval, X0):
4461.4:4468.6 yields 4461.92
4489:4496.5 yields 4490.78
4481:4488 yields 4481.48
